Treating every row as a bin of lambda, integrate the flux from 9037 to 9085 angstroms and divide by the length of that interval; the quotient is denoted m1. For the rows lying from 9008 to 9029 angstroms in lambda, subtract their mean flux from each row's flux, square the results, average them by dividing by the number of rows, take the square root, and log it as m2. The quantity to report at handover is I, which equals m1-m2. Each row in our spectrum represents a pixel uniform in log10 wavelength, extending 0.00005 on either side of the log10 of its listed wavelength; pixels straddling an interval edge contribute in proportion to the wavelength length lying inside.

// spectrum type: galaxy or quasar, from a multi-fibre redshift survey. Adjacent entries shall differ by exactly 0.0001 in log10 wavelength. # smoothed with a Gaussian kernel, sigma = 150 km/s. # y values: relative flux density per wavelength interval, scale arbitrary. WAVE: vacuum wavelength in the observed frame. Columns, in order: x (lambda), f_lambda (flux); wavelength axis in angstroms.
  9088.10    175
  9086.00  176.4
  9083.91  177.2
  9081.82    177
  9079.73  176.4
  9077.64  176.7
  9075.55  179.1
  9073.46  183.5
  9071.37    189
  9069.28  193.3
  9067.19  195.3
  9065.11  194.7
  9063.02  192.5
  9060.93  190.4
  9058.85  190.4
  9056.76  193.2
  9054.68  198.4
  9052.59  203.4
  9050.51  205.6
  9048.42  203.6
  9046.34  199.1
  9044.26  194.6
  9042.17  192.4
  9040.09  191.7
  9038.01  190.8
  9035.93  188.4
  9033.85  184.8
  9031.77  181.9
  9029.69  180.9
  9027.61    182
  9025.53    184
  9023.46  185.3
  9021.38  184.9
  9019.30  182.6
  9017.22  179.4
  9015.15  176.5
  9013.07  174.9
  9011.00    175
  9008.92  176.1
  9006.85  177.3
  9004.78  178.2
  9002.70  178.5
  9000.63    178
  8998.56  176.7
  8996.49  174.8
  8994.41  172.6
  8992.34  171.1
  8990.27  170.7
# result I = 187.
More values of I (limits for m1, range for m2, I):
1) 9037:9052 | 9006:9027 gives 193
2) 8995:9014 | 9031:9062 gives 170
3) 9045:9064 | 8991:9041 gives 192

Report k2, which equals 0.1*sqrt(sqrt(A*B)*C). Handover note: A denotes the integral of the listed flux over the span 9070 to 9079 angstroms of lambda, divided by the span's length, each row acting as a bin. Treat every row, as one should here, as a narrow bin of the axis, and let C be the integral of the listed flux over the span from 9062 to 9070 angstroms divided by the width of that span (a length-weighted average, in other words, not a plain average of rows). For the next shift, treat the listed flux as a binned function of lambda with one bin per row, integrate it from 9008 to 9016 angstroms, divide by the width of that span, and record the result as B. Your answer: 18.6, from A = 182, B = 175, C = 194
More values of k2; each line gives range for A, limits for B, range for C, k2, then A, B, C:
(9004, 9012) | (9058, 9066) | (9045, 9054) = 19.3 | 177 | 192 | 202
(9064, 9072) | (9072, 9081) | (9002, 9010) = 18.2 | 193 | 179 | 177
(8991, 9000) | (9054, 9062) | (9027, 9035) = 18.3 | 174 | 193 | 182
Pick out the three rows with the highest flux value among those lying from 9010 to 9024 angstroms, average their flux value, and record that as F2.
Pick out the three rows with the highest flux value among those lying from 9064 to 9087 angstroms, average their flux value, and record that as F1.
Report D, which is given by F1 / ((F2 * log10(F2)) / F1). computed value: 91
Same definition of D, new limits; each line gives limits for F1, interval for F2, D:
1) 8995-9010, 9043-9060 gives 67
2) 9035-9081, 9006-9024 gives 100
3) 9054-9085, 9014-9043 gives 88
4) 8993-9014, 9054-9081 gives 71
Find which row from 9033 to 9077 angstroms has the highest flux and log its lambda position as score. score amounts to 9050.51 angstroms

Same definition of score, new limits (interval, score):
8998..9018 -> 9017.22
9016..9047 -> 9046.34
